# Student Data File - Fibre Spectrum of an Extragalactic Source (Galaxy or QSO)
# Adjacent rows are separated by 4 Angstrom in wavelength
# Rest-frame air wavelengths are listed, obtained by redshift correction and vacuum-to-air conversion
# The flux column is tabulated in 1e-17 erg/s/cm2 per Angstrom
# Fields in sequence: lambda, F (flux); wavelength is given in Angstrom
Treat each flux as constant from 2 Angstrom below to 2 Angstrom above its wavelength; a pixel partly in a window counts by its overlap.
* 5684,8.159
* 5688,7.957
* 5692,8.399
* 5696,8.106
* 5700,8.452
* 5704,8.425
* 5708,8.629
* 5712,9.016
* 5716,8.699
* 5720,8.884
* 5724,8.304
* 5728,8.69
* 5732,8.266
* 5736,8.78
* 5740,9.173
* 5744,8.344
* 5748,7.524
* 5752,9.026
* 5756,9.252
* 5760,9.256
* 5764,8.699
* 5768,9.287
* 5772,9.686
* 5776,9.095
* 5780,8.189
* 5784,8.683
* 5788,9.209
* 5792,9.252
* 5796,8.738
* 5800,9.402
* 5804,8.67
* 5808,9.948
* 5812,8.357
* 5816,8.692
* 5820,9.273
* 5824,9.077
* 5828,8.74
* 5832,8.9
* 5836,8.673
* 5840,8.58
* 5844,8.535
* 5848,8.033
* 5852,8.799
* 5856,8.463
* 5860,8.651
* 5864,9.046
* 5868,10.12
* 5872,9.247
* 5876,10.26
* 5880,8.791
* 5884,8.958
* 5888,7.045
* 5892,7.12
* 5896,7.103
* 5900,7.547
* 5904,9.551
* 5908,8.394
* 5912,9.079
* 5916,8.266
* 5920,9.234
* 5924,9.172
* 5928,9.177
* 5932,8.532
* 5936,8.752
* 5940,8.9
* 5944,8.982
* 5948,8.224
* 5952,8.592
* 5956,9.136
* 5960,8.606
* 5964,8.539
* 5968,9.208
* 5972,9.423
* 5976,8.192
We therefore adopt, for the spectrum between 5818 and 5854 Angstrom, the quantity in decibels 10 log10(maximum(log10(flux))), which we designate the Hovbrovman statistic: -0.14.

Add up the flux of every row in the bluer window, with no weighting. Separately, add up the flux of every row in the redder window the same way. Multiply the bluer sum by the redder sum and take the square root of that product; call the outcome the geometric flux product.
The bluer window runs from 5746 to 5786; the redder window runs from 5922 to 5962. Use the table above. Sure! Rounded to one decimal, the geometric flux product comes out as 88.4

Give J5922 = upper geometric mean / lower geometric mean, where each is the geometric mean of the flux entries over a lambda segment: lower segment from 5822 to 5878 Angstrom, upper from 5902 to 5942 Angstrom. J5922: 1.00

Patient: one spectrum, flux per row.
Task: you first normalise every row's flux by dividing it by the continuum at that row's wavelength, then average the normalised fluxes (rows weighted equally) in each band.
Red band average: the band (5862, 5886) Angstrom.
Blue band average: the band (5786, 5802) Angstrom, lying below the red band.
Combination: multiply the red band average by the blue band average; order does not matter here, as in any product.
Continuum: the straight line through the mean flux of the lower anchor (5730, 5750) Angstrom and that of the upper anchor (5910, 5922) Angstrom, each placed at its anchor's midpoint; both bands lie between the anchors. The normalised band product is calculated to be 1.15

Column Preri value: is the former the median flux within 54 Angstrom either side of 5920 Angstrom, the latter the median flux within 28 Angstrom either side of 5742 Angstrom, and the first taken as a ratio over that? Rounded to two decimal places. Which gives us 1.02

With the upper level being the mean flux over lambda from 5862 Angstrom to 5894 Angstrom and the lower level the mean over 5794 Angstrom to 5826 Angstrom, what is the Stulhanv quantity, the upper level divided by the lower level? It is 0.98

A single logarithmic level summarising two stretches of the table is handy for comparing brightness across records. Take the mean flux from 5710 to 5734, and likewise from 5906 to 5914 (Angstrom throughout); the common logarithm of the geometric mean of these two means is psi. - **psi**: 0.939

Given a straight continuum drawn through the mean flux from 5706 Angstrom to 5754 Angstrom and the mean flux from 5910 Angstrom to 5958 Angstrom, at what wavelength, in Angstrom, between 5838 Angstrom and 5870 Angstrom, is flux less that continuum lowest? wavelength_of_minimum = 5848 Angstrom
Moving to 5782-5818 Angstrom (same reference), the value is 5812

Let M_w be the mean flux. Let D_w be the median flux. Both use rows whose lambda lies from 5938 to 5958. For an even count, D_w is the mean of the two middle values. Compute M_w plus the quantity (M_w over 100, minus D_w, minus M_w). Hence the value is -8.8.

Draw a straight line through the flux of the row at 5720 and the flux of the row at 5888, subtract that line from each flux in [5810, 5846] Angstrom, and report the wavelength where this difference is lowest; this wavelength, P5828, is 5812 Angstrom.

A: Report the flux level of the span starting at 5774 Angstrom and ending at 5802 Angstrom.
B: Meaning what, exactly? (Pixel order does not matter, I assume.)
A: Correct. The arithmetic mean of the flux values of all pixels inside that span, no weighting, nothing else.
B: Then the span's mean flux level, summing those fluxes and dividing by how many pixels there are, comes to 8.94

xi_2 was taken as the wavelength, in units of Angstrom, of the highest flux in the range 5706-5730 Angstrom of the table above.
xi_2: 5712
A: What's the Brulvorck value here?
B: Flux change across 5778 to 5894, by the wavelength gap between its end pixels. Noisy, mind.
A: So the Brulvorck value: -0.010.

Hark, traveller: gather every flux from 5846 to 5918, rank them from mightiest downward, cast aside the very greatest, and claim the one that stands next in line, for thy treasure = 10.12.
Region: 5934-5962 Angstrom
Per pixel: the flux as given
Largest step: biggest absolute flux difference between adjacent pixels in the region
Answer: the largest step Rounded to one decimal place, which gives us 0.8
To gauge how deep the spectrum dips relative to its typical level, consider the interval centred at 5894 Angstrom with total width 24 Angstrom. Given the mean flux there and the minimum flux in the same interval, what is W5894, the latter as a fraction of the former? 0.89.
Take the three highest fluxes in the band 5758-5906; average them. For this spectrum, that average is 10.1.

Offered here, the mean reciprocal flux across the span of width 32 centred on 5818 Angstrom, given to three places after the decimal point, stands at 0.112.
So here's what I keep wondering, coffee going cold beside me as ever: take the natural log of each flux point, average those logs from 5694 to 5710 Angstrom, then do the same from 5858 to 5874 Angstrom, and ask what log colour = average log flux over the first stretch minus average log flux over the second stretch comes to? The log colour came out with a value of -0.10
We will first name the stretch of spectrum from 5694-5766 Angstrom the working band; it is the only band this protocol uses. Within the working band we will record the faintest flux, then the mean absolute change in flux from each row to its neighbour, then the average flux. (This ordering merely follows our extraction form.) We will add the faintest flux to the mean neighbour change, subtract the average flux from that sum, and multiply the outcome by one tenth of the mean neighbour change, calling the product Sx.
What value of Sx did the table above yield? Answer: -0.03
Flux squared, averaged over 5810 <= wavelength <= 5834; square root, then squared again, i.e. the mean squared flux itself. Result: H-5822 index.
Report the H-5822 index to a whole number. 78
